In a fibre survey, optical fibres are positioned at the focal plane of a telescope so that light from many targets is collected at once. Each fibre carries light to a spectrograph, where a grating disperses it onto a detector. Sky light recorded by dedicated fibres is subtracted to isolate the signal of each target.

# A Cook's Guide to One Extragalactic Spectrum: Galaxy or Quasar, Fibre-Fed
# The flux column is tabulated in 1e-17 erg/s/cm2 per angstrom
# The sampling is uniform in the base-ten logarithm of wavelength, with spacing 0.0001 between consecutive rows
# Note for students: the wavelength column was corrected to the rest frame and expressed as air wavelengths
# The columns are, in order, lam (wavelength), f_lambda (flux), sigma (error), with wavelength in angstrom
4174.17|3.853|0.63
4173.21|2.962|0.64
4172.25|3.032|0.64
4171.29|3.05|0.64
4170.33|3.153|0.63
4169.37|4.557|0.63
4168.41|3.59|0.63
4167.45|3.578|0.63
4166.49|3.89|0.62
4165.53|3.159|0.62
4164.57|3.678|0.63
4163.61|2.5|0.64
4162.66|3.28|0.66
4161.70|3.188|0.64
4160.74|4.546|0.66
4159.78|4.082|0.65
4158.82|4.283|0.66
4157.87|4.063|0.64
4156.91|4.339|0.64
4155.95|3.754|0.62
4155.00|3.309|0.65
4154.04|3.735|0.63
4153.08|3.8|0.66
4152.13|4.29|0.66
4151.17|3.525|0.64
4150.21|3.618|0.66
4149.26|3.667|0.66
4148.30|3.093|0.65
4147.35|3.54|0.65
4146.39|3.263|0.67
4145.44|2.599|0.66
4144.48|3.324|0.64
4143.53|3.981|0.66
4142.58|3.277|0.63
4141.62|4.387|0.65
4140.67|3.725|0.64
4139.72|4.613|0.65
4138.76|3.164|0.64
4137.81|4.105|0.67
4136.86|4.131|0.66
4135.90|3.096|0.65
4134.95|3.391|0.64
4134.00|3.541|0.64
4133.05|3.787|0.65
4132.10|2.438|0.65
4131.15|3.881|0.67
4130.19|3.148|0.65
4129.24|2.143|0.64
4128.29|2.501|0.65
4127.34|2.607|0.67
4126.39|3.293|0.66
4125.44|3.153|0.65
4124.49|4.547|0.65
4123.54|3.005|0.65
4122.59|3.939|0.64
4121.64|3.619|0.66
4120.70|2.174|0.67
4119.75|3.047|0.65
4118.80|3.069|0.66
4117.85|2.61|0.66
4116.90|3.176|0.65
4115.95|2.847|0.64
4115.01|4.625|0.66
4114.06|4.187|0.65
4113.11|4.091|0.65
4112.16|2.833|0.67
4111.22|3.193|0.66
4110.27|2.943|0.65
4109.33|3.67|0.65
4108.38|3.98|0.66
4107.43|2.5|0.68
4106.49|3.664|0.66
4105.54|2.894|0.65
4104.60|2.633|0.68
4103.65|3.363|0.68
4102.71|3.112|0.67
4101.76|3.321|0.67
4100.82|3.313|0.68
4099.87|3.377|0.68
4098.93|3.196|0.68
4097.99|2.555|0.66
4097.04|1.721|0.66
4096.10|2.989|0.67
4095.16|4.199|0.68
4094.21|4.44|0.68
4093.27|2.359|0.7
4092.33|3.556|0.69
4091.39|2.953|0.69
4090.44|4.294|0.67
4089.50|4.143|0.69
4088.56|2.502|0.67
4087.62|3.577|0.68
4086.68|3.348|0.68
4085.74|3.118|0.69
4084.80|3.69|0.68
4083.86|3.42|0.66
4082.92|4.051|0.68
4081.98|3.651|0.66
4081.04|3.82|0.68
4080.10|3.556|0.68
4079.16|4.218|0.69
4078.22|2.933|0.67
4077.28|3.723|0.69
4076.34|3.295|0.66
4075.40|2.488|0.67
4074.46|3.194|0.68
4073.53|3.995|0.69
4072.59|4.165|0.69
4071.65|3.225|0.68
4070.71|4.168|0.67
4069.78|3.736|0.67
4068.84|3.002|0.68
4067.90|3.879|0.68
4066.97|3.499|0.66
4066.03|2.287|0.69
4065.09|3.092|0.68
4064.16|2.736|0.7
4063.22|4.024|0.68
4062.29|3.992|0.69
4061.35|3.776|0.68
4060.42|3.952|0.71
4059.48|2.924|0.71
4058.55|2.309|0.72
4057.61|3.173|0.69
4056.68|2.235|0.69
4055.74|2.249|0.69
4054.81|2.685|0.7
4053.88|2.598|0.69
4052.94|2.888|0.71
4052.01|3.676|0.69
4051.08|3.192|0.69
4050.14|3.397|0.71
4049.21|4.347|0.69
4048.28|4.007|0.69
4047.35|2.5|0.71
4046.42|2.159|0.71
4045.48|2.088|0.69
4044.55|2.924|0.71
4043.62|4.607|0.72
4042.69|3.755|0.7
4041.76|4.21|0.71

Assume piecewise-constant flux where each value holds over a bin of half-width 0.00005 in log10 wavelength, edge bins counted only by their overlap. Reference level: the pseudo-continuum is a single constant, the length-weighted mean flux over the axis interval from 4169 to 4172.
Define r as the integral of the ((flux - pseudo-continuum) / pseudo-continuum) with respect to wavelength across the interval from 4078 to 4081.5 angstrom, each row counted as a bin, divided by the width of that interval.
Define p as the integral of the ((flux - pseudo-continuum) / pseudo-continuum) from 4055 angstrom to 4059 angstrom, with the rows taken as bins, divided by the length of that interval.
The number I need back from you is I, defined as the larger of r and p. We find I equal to 0.049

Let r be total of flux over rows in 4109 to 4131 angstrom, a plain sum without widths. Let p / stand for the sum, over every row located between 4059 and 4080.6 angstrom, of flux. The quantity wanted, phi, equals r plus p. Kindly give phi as 154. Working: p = 80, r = 74.4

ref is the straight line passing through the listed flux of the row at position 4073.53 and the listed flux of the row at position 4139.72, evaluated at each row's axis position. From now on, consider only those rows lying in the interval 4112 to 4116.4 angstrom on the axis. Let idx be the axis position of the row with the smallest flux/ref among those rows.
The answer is 4115.95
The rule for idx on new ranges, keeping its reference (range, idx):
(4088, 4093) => 4088.56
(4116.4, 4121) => 4120.70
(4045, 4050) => 4045.48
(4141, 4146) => 4145.44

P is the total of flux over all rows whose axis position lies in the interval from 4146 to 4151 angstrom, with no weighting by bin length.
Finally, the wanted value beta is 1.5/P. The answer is 0.087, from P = 17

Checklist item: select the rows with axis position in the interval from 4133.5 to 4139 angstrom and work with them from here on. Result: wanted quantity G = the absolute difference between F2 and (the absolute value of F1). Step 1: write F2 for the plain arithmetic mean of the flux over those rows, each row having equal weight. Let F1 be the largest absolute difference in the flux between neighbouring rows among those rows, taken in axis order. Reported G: 2.54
